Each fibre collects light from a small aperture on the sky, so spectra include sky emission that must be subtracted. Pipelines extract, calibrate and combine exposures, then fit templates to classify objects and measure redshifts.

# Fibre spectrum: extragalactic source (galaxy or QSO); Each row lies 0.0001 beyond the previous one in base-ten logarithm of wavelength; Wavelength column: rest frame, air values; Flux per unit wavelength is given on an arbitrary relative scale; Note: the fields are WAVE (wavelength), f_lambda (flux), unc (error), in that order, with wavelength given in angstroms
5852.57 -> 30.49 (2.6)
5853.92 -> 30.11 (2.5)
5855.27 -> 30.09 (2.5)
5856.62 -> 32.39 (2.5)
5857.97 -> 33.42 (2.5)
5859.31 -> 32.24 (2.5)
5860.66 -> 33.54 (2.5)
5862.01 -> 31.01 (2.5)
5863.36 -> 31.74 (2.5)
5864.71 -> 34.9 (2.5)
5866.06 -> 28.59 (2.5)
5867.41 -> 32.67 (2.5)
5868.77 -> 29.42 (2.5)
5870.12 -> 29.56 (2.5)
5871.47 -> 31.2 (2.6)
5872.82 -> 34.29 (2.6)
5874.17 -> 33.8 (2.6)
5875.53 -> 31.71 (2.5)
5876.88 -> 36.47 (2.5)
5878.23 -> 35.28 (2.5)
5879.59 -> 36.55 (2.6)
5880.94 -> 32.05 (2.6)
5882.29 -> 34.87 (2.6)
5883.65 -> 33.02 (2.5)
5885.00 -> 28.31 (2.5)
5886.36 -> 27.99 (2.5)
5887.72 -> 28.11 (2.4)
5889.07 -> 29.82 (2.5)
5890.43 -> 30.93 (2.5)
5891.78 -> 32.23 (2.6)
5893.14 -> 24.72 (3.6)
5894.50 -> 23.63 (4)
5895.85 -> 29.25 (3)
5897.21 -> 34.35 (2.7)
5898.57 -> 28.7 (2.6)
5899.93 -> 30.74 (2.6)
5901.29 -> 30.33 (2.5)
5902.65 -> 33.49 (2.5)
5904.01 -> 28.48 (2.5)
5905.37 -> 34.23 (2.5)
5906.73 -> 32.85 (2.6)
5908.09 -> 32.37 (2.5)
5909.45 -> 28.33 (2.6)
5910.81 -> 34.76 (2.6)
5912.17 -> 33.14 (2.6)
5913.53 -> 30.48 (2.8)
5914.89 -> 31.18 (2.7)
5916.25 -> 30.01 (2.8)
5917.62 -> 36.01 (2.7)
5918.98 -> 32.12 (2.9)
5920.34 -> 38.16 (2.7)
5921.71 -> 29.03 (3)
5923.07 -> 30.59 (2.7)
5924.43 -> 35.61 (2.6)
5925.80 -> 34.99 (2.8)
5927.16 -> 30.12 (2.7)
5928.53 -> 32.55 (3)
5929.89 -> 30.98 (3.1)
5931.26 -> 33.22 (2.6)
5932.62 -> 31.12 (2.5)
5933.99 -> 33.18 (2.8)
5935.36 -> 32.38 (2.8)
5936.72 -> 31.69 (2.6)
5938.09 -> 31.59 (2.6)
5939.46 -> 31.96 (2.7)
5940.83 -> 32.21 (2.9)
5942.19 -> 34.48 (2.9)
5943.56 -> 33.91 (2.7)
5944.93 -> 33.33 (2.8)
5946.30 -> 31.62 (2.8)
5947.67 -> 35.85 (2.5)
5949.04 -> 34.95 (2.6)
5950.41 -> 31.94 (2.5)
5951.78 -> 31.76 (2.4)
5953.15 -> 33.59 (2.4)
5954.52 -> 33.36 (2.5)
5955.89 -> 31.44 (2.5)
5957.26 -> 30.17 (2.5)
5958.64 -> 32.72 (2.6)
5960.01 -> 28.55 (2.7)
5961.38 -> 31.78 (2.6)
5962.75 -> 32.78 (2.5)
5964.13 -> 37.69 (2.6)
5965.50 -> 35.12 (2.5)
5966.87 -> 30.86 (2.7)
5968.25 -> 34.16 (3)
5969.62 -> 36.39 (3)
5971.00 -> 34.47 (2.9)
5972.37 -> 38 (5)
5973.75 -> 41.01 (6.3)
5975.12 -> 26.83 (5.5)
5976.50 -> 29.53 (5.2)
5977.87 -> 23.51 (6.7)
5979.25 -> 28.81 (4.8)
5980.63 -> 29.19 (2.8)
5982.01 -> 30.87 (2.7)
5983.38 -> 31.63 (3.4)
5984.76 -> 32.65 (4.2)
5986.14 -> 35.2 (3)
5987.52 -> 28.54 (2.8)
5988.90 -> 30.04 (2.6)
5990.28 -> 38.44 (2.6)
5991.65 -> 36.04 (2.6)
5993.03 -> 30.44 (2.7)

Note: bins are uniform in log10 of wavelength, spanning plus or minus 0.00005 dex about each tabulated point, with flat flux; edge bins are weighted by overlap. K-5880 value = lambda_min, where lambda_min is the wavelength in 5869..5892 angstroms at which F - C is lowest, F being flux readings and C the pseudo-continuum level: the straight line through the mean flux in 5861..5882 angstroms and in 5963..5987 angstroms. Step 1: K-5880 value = 5886.36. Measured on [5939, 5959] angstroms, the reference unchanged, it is 5957.26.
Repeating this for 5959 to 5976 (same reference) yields 5975.12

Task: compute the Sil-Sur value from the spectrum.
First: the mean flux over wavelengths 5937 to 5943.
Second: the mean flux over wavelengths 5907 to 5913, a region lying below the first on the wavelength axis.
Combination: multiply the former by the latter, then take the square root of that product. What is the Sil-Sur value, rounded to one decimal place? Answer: 32.4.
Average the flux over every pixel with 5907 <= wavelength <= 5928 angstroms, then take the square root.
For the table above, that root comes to 5.70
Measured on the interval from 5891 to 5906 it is 5.48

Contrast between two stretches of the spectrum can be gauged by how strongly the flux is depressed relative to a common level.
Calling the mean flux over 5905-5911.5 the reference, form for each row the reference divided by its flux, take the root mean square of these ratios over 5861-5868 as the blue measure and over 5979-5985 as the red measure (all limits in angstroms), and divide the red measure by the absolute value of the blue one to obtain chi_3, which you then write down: 1.03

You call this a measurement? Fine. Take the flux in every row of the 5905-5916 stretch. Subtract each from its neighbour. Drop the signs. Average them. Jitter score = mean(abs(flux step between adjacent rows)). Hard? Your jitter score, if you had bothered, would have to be 2.5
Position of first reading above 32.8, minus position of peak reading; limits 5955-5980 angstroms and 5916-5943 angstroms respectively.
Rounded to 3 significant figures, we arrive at 43.8 angstroms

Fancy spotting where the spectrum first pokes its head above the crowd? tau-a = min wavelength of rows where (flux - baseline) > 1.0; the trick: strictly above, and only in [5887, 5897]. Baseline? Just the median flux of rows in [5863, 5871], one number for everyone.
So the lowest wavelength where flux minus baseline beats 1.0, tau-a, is 5891.78 angstroms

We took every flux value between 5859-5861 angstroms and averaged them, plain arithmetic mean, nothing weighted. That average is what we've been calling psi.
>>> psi 32.9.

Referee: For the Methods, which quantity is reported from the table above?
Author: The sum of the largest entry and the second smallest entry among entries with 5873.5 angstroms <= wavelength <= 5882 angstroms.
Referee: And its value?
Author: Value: 68.6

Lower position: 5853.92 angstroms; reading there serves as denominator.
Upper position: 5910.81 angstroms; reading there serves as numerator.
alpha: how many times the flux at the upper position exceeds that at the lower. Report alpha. 1.15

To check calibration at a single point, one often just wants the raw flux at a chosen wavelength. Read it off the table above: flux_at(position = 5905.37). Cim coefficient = 34.23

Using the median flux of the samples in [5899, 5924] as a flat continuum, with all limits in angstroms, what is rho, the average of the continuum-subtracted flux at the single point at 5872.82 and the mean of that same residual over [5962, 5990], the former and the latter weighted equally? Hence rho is 1.7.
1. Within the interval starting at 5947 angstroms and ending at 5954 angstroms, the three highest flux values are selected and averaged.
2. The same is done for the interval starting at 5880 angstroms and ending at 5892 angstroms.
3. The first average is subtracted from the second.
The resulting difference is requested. -1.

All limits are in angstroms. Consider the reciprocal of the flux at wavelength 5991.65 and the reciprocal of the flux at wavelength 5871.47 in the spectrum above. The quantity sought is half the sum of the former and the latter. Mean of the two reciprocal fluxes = 0.0299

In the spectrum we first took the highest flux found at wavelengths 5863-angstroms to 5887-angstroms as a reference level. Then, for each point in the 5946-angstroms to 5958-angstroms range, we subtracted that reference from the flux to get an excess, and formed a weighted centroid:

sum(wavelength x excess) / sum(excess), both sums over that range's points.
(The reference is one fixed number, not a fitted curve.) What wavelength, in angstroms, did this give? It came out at 5952.6 angstroms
